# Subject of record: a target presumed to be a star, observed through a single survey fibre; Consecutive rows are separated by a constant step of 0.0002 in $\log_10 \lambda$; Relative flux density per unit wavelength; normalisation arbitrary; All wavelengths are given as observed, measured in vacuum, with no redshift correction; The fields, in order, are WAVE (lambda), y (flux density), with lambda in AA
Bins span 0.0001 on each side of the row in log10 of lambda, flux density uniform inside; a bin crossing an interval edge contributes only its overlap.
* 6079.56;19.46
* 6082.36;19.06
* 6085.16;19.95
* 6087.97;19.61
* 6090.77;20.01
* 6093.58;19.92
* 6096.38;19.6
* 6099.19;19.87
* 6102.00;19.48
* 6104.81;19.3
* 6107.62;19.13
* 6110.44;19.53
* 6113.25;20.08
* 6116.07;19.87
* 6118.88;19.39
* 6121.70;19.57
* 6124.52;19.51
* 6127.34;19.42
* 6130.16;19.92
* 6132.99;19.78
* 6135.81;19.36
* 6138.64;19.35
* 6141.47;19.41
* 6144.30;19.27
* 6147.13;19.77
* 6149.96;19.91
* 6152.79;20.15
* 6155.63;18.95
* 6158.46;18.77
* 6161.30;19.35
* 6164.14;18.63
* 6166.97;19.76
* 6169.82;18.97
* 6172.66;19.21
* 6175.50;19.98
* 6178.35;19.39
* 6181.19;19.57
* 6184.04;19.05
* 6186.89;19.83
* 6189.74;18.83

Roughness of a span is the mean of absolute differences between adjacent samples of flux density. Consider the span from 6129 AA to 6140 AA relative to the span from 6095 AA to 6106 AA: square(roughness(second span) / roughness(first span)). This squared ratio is 0.46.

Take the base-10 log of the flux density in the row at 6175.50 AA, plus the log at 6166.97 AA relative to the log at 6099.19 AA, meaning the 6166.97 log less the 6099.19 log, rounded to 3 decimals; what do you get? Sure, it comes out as 1.298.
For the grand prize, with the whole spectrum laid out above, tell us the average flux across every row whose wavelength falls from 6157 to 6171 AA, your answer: 19.1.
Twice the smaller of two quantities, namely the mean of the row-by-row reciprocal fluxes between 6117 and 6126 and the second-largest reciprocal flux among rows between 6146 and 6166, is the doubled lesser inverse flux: 0.1026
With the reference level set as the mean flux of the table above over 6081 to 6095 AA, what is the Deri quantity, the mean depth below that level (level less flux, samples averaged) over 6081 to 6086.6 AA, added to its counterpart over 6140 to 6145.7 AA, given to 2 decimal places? 0.58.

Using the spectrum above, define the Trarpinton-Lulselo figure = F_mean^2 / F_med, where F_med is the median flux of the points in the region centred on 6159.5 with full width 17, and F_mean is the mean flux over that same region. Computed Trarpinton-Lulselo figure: 19.4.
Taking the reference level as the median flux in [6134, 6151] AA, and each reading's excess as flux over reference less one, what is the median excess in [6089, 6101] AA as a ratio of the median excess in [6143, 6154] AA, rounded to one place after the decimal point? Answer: 1.1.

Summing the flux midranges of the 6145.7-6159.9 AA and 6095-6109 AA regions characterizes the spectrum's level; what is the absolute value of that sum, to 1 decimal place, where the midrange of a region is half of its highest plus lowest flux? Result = 39.0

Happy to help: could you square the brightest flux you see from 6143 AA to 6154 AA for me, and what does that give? 406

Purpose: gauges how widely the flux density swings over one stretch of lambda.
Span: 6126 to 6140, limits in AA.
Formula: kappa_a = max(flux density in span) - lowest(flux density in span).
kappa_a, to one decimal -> 0.6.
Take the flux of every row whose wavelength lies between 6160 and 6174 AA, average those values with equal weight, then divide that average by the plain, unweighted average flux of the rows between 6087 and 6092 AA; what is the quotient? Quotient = 0.97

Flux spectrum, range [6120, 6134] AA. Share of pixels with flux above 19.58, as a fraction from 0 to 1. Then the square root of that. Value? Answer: 0.63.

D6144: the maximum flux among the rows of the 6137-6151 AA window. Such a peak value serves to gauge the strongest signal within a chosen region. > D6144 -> 19.91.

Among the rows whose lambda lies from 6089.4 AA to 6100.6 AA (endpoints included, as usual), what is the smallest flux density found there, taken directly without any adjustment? 19.6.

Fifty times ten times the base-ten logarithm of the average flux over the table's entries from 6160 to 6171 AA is 641.4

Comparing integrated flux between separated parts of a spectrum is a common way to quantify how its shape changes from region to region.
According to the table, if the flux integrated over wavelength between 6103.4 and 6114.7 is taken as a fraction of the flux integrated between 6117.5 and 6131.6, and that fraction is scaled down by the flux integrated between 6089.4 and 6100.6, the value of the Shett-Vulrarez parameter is 0.0036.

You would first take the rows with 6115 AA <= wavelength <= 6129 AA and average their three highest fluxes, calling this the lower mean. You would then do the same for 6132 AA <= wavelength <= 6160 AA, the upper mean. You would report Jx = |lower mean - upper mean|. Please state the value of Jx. 0.297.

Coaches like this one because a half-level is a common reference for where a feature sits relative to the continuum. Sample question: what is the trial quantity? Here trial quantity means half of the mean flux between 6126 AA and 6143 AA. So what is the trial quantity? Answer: 9.77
